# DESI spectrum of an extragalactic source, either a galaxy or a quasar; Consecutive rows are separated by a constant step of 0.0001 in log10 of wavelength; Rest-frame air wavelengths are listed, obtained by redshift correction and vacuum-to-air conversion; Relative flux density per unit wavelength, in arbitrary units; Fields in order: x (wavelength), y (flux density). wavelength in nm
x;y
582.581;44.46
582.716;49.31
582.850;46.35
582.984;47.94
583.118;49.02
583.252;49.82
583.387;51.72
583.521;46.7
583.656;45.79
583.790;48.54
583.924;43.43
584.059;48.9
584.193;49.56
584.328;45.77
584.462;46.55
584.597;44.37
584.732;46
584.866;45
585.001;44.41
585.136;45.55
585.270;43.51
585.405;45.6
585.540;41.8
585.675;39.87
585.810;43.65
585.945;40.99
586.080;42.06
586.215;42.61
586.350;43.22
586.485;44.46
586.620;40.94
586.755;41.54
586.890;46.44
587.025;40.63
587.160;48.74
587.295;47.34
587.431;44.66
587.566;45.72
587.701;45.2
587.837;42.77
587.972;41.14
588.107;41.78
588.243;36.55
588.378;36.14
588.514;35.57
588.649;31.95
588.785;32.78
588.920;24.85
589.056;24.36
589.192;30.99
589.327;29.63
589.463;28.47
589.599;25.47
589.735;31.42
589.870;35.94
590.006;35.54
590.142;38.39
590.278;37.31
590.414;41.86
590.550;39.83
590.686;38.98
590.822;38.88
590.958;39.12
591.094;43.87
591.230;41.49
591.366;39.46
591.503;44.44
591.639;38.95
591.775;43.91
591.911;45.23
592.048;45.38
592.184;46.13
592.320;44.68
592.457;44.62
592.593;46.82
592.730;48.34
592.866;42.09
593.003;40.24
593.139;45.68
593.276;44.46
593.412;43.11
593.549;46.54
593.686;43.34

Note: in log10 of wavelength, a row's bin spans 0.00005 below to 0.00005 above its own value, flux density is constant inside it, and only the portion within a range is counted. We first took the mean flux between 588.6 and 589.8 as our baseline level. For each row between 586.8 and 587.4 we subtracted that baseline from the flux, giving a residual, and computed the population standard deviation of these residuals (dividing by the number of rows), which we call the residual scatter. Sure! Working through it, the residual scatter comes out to 3.1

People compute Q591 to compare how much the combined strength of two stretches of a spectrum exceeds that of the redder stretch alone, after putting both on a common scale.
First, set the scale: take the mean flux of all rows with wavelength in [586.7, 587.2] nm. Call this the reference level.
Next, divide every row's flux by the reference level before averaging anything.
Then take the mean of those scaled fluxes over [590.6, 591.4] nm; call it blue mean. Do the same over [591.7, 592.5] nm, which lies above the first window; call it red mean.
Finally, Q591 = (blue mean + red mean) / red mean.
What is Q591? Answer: 1.90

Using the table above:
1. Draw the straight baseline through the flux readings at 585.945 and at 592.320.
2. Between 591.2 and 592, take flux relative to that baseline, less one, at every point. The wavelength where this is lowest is 591.639 nm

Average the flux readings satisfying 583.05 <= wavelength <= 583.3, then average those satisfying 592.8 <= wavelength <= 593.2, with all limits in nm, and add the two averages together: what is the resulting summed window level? 92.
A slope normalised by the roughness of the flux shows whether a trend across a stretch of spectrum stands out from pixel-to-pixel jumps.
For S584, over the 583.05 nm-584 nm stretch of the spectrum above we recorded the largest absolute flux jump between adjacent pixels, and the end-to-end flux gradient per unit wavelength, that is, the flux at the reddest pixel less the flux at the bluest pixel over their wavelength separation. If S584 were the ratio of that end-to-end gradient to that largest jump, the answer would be -1.4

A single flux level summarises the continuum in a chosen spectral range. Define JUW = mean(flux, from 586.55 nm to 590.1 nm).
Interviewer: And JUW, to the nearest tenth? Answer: 37.2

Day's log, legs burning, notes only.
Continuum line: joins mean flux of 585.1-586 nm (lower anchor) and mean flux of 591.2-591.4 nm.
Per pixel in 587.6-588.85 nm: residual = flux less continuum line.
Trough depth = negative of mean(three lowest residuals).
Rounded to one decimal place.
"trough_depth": 8.2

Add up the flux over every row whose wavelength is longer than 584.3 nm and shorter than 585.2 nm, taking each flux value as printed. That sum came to 318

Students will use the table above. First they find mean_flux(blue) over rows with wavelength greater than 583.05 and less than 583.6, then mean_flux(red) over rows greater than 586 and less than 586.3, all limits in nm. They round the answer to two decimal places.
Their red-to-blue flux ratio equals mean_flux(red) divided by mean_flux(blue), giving 0.86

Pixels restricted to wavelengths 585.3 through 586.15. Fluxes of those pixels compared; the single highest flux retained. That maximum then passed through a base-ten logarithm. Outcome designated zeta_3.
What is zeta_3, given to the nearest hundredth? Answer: 1.66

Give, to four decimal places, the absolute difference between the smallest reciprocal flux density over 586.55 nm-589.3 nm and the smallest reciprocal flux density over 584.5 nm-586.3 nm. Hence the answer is 0.0012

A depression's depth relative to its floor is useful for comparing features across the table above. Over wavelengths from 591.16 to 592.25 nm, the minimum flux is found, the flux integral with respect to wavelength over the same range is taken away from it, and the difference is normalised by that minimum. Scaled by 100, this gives -21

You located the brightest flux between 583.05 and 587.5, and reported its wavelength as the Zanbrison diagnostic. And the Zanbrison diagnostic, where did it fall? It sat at 583.387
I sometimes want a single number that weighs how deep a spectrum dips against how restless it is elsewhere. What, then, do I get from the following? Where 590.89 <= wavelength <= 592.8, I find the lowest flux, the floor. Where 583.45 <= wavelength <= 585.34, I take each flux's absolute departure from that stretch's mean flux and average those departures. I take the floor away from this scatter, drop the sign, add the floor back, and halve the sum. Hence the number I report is 38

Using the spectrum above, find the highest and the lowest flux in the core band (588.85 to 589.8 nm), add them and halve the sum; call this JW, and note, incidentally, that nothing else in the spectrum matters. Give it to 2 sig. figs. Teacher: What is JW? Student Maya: 28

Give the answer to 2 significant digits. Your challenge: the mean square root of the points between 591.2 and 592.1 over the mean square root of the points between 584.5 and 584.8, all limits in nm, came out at 0.97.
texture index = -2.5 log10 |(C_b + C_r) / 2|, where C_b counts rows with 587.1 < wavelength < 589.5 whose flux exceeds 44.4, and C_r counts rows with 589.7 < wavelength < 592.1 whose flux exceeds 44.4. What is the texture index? -1.5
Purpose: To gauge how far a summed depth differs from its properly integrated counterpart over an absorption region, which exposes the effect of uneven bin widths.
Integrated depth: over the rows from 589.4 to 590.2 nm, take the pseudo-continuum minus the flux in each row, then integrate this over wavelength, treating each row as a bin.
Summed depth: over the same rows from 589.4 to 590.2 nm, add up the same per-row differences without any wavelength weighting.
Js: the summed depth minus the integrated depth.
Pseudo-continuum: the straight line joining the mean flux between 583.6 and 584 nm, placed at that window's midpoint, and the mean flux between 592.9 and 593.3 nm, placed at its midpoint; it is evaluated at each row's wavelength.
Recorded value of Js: 61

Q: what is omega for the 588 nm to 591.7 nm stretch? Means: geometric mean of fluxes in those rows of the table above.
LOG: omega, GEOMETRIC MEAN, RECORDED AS 35.2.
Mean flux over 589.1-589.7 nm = 29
